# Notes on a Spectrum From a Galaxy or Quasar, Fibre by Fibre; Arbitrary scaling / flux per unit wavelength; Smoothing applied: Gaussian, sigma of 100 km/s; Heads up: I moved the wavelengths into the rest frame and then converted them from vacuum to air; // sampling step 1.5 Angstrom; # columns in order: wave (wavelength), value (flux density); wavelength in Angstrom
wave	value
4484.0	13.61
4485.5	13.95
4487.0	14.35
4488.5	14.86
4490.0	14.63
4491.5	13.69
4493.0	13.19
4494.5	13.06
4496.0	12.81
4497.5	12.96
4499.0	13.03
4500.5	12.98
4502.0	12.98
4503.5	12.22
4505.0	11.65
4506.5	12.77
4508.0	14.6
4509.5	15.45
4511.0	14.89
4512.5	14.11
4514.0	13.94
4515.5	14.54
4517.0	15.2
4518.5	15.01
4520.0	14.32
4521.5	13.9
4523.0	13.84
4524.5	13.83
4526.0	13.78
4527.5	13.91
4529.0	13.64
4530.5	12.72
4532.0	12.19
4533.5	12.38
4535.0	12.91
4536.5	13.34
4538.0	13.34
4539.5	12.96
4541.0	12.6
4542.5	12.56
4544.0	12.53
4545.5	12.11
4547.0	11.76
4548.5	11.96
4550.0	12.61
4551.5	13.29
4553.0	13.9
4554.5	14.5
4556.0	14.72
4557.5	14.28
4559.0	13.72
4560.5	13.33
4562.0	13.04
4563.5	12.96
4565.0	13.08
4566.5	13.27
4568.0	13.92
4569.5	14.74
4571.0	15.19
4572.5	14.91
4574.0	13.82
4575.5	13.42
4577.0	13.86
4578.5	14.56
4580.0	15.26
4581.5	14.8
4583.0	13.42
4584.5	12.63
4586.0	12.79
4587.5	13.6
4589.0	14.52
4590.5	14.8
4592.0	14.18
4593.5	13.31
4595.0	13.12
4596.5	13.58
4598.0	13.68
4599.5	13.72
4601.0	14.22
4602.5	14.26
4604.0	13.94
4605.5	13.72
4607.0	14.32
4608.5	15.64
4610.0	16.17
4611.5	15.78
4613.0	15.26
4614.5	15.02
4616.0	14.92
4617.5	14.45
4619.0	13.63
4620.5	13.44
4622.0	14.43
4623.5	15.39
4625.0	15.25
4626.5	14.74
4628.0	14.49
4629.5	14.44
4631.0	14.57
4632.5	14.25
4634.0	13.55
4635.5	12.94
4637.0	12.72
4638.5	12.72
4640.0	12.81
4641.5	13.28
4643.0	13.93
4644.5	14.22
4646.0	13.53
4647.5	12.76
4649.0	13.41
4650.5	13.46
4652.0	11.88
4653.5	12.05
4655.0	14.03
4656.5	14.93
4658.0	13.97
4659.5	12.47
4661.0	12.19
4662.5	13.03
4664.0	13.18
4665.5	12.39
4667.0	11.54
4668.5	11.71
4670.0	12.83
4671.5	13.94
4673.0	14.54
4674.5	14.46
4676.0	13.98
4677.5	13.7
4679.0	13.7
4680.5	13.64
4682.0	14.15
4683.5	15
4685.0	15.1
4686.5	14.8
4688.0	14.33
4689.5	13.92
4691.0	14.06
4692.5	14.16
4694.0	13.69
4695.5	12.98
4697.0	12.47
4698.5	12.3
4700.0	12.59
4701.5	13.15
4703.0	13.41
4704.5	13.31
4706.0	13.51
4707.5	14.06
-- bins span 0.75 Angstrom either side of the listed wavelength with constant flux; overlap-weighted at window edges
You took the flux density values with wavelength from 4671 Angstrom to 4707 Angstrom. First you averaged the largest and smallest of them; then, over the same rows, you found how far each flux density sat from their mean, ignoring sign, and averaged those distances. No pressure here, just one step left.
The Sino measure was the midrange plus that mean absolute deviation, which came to 14.3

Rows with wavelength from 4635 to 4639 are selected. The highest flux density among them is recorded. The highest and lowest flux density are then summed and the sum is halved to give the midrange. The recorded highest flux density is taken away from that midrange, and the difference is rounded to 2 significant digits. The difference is -0.11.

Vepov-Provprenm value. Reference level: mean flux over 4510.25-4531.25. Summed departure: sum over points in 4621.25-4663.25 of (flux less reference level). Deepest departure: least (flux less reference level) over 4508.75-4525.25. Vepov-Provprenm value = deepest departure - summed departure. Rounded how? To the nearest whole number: 14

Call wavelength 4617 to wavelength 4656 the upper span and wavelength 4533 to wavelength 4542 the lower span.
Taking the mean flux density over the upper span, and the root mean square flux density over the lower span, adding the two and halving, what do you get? 13.3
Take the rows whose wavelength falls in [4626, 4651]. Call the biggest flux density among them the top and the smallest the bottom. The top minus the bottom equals 2.0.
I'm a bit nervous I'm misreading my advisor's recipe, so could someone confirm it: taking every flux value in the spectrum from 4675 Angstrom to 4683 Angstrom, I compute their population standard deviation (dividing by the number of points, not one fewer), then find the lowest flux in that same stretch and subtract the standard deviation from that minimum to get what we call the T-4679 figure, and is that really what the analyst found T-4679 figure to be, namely 13.4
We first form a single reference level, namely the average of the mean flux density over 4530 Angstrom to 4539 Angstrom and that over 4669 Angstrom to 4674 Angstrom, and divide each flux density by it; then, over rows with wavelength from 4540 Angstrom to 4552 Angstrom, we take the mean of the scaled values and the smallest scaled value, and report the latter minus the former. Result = -0.050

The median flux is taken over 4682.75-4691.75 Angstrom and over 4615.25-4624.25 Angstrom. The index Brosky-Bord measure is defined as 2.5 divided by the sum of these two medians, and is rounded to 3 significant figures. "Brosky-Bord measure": 0.0862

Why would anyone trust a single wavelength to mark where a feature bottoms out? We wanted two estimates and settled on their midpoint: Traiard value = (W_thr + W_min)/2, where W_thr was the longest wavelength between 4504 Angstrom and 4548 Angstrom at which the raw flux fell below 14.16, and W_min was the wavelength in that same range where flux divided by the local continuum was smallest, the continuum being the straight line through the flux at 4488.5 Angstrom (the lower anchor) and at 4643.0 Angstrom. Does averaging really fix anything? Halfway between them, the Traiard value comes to 4526.0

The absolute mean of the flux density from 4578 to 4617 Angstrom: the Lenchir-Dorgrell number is 14.3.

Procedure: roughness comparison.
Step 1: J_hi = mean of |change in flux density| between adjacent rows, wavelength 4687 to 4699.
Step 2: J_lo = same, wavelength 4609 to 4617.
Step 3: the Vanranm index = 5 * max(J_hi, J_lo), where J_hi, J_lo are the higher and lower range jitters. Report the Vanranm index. 1.8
